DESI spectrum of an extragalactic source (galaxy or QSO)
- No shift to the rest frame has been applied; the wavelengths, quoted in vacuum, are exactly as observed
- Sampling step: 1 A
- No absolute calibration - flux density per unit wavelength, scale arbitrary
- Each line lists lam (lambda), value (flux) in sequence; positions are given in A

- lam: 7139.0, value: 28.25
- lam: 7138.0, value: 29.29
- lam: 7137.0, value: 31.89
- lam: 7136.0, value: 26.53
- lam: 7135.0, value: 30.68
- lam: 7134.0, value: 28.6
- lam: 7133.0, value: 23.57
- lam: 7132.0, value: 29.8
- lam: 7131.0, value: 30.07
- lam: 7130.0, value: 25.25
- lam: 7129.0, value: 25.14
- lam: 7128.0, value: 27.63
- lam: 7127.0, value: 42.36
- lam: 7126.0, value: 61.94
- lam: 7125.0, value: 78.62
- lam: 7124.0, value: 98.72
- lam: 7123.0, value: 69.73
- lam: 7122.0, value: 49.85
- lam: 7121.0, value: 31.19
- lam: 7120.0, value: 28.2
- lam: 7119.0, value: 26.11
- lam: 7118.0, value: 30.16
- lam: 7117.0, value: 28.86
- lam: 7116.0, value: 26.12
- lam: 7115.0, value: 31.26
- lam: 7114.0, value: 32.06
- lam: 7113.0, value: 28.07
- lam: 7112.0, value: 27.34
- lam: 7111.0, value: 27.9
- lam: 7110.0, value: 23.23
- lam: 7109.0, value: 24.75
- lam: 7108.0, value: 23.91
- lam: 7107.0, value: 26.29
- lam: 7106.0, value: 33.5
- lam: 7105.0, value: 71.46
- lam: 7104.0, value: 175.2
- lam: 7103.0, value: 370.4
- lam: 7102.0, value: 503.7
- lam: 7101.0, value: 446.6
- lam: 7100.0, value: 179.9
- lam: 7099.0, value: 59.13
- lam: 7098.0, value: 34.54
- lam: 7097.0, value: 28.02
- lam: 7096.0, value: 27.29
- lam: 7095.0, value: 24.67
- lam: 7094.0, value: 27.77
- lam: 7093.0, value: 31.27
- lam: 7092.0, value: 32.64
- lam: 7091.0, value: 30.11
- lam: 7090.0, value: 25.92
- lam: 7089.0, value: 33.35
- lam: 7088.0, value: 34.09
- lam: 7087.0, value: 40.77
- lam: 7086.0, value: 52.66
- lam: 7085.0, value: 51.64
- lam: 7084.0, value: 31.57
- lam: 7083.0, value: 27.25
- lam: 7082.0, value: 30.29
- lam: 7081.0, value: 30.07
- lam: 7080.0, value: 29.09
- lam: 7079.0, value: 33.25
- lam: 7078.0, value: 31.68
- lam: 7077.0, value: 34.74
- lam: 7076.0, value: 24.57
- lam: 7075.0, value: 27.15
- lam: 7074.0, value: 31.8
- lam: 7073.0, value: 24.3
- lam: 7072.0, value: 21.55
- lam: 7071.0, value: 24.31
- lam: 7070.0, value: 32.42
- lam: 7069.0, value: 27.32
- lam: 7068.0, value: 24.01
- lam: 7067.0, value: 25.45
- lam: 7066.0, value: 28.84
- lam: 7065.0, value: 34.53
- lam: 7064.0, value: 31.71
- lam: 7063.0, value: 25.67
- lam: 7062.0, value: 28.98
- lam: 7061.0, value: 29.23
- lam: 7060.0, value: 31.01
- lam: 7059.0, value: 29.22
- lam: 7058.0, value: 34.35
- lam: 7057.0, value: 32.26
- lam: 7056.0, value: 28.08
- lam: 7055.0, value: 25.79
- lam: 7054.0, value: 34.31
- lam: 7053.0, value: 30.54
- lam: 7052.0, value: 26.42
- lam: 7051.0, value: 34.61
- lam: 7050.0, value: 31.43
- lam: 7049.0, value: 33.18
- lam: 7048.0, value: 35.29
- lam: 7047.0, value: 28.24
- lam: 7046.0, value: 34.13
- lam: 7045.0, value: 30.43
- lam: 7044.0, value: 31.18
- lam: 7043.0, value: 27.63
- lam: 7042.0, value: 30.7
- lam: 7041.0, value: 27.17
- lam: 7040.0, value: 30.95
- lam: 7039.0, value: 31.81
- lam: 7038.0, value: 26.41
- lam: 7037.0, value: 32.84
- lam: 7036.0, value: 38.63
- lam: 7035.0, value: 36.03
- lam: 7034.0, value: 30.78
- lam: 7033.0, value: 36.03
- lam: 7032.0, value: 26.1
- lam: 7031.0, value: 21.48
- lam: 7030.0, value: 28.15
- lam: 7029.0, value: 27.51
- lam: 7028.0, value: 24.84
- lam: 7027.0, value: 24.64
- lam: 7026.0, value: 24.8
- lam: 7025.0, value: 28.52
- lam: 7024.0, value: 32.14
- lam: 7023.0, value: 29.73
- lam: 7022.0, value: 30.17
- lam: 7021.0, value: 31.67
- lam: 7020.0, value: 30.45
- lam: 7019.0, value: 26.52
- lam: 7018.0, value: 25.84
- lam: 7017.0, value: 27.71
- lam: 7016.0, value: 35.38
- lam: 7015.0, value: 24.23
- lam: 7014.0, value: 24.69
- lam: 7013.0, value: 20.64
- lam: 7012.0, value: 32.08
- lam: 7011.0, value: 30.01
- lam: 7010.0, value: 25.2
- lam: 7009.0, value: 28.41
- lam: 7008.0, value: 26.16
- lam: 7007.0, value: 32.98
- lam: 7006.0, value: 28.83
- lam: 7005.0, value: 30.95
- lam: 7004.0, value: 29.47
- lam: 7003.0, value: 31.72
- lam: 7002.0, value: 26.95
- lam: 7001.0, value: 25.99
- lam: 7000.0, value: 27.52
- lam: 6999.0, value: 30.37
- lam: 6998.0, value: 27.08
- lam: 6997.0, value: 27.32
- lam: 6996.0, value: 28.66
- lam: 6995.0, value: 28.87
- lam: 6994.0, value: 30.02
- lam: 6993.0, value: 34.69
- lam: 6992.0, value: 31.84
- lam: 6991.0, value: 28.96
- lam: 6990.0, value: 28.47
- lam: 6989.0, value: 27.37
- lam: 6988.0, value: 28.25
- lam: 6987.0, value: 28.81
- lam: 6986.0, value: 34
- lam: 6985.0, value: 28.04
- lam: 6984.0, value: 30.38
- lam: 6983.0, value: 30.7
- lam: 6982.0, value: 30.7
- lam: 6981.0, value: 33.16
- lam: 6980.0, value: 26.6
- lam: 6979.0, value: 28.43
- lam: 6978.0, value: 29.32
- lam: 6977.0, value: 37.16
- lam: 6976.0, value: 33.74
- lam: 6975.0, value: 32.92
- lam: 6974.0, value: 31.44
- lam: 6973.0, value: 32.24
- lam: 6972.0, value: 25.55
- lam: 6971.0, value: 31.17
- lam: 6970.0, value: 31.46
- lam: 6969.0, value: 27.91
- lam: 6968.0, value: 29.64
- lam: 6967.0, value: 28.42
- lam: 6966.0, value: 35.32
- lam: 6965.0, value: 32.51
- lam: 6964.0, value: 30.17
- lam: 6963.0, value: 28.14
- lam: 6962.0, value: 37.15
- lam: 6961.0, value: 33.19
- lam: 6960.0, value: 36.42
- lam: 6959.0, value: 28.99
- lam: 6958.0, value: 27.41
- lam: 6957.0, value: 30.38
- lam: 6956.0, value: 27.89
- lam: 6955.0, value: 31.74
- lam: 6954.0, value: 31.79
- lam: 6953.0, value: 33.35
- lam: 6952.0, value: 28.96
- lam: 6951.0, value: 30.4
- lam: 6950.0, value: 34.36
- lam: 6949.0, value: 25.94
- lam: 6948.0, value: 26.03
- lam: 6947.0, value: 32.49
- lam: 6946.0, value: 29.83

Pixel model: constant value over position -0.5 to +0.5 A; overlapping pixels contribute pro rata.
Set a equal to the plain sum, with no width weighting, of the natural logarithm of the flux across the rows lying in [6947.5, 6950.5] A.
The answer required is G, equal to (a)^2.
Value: 101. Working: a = 10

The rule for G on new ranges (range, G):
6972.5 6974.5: 48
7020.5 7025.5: 292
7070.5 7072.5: 39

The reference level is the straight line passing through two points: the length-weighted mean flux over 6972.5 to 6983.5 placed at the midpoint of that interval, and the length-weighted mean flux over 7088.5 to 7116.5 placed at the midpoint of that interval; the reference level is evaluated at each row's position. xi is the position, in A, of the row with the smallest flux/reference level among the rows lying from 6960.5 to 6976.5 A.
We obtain 6972.0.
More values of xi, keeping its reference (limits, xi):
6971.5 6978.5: 6972.0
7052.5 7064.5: 7063.0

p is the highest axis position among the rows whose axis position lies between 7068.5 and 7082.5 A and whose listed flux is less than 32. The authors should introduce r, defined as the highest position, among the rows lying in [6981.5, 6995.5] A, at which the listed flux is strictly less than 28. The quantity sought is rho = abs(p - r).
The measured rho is 93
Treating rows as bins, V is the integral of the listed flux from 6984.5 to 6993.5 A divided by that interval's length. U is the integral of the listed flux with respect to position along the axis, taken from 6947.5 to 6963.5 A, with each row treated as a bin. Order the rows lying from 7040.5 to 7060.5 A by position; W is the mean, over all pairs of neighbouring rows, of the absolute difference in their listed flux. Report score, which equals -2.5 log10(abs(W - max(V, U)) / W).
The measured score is -5.2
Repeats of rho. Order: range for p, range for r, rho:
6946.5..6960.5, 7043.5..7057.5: 96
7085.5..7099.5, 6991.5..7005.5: 95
